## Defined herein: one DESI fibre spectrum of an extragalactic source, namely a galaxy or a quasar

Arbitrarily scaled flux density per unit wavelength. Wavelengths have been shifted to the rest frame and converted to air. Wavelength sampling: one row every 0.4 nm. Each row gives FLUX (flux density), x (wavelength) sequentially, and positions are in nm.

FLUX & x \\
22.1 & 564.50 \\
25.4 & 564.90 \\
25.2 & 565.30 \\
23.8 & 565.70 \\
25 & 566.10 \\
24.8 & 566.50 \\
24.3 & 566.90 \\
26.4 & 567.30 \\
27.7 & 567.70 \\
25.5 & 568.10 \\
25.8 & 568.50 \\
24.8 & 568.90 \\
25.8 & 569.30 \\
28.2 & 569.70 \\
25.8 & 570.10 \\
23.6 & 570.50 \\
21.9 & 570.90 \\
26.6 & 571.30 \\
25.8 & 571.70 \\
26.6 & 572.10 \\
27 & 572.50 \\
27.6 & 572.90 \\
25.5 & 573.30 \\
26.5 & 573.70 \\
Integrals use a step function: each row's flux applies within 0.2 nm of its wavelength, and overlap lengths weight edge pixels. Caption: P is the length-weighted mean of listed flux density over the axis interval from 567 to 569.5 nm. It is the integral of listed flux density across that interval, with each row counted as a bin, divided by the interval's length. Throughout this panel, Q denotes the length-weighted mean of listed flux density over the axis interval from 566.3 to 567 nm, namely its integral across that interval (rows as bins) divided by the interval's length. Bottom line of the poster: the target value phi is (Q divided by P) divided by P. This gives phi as 0.0366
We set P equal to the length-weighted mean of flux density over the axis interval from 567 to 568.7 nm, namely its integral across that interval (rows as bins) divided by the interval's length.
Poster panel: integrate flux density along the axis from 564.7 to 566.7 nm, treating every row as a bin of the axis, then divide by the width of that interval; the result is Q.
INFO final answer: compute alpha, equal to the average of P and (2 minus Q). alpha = 1.7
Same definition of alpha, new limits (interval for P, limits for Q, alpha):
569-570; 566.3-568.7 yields 1.5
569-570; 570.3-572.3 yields 1.9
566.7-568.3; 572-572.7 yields 0.6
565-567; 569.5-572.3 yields 0.6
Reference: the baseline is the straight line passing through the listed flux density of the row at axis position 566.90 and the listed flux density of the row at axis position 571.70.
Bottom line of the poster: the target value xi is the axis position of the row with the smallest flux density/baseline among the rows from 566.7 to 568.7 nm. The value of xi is 566.90 nm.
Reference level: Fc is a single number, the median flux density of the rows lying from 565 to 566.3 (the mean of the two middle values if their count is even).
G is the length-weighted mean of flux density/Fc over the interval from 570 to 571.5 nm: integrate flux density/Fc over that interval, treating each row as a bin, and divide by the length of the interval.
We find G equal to 0.98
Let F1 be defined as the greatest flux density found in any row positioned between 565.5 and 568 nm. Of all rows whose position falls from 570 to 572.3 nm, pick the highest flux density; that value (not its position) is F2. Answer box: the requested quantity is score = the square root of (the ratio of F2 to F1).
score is 0.98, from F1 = 27.7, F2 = 26.6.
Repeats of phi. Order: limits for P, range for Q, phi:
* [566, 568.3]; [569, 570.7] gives 0.0392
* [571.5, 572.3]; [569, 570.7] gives 0.0376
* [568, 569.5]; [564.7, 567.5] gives 0.0385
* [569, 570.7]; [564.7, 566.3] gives 0.0374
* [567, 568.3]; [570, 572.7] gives 0.0364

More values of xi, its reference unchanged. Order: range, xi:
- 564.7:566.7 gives 565.70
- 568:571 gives 570.90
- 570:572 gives 570.90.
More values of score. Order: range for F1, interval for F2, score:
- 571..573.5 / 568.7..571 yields 1.01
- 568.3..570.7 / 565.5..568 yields 0.99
